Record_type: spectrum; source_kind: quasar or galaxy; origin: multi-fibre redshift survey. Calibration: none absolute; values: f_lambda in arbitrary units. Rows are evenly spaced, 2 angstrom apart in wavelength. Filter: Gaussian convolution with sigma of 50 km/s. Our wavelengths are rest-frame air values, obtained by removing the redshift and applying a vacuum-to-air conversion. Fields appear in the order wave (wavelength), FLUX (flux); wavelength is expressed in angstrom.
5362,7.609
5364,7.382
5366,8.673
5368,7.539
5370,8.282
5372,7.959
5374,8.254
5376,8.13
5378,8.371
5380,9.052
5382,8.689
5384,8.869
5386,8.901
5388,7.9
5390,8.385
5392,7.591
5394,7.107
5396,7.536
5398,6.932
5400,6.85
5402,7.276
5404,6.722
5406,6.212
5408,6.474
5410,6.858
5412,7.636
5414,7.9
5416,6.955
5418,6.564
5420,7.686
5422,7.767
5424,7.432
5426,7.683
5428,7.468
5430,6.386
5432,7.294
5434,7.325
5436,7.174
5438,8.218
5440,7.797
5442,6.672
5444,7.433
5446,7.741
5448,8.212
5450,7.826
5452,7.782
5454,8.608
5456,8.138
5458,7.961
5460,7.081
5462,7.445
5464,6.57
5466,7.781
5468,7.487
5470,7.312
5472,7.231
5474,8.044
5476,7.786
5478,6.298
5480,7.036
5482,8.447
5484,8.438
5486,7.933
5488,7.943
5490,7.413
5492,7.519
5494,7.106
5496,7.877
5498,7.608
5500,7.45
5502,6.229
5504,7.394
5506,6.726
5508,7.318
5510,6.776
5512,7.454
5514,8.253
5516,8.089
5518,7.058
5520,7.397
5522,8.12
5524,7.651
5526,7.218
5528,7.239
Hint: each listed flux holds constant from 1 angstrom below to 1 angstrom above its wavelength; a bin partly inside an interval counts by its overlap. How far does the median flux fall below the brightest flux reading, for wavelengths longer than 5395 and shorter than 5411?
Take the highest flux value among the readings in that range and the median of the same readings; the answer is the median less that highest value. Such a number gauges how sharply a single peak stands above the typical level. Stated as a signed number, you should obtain -0.68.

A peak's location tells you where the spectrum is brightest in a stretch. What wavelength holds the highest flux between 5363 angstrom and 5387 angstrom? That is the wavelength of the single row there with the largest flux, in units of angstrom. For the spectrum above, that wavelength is 5380 angstrom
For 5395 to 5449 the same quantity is 5438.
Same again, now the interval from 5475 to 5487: 5482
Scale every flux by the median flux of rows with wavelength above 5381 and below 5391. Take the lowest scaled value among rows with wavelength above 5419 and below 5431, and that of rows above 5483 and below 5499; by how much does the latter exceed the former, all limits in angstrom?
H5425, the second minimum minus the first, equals 0.08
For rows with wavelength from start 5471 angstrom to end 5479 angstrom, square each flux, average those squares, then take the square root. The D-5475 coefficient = 7.37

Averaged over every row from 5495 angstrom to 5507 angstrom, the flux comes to 7.21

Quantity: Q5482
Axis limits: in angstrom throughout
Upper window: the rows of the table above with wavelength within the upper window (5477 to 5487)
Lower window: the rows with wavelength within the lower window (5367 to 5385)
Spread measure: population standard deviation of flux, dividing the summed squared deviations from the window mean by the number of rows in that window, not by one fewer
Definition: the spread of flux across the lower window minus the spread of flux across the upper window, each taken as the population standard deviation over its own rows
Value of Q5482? -0.40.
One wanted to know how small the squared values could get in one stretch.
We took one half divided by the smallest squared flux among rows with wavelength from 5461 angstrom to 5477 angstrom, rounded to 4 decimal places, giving 0.0116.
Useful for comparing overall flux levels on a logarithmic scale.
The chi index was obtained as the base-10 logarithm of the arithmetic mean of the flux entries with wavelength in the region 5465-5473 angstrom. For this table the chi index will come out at 0.872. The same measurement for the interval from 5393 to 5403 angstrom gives 0.854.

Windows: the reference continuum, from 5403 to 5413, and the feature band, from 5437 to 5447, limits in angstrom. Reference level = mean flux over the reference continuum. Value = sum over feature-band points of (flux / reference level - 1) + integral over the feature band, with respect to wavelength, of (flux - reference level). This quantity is 9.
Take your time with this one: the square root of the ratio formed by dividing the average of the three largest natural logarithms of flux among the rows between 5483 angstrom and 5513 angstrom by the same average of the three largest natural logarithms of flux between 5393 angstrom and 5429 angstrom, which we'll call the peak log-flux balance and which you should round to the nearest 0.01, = 1.01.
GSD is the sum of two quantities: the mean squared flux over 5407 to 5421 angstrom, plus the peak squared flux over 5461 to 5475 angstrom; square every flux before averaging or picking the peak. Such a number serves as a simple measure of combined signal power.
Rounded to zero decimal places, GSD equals 116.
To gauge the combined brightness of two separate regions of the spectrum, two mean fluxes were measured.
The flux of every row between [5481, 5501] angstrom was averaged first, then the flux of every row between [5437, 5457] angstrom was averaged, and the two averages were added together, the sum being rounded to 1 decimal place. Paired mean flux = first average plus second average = 15.6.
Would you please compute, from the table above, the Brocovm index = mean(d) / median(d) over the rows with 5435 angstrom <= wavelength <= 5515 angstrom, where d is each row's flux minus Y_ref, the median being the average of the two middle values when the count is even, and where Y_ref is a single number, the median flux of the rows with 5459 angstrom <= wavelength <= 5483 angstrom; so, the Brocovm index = 1.3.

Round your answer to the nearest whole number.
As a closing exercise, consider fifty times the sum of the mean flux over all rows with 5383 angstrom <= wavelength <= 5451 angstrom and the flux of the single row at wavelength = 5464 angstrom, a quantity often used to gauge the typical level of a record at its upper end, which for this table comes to 700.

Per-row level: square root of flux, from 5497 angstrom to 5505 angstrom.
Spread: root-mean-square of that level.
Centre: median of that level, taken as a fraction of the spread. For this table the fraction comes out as 1.02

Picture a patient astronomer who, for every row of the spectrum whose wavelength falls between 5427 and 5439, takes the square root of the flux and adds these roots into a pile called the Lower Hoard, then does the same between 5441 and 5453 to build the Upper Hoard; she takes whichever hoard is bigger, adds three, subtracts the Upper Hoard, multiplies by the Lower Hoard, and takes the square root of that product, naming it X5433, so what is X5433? 6.97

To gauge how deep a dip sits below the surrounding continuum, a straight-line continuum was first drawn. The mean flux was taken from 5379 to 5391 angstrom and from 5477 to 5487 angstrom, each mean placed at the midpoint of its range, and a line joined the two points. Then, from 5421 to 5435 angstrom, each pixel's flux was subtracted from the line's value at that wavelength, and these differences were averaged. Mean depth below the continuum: 0.85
